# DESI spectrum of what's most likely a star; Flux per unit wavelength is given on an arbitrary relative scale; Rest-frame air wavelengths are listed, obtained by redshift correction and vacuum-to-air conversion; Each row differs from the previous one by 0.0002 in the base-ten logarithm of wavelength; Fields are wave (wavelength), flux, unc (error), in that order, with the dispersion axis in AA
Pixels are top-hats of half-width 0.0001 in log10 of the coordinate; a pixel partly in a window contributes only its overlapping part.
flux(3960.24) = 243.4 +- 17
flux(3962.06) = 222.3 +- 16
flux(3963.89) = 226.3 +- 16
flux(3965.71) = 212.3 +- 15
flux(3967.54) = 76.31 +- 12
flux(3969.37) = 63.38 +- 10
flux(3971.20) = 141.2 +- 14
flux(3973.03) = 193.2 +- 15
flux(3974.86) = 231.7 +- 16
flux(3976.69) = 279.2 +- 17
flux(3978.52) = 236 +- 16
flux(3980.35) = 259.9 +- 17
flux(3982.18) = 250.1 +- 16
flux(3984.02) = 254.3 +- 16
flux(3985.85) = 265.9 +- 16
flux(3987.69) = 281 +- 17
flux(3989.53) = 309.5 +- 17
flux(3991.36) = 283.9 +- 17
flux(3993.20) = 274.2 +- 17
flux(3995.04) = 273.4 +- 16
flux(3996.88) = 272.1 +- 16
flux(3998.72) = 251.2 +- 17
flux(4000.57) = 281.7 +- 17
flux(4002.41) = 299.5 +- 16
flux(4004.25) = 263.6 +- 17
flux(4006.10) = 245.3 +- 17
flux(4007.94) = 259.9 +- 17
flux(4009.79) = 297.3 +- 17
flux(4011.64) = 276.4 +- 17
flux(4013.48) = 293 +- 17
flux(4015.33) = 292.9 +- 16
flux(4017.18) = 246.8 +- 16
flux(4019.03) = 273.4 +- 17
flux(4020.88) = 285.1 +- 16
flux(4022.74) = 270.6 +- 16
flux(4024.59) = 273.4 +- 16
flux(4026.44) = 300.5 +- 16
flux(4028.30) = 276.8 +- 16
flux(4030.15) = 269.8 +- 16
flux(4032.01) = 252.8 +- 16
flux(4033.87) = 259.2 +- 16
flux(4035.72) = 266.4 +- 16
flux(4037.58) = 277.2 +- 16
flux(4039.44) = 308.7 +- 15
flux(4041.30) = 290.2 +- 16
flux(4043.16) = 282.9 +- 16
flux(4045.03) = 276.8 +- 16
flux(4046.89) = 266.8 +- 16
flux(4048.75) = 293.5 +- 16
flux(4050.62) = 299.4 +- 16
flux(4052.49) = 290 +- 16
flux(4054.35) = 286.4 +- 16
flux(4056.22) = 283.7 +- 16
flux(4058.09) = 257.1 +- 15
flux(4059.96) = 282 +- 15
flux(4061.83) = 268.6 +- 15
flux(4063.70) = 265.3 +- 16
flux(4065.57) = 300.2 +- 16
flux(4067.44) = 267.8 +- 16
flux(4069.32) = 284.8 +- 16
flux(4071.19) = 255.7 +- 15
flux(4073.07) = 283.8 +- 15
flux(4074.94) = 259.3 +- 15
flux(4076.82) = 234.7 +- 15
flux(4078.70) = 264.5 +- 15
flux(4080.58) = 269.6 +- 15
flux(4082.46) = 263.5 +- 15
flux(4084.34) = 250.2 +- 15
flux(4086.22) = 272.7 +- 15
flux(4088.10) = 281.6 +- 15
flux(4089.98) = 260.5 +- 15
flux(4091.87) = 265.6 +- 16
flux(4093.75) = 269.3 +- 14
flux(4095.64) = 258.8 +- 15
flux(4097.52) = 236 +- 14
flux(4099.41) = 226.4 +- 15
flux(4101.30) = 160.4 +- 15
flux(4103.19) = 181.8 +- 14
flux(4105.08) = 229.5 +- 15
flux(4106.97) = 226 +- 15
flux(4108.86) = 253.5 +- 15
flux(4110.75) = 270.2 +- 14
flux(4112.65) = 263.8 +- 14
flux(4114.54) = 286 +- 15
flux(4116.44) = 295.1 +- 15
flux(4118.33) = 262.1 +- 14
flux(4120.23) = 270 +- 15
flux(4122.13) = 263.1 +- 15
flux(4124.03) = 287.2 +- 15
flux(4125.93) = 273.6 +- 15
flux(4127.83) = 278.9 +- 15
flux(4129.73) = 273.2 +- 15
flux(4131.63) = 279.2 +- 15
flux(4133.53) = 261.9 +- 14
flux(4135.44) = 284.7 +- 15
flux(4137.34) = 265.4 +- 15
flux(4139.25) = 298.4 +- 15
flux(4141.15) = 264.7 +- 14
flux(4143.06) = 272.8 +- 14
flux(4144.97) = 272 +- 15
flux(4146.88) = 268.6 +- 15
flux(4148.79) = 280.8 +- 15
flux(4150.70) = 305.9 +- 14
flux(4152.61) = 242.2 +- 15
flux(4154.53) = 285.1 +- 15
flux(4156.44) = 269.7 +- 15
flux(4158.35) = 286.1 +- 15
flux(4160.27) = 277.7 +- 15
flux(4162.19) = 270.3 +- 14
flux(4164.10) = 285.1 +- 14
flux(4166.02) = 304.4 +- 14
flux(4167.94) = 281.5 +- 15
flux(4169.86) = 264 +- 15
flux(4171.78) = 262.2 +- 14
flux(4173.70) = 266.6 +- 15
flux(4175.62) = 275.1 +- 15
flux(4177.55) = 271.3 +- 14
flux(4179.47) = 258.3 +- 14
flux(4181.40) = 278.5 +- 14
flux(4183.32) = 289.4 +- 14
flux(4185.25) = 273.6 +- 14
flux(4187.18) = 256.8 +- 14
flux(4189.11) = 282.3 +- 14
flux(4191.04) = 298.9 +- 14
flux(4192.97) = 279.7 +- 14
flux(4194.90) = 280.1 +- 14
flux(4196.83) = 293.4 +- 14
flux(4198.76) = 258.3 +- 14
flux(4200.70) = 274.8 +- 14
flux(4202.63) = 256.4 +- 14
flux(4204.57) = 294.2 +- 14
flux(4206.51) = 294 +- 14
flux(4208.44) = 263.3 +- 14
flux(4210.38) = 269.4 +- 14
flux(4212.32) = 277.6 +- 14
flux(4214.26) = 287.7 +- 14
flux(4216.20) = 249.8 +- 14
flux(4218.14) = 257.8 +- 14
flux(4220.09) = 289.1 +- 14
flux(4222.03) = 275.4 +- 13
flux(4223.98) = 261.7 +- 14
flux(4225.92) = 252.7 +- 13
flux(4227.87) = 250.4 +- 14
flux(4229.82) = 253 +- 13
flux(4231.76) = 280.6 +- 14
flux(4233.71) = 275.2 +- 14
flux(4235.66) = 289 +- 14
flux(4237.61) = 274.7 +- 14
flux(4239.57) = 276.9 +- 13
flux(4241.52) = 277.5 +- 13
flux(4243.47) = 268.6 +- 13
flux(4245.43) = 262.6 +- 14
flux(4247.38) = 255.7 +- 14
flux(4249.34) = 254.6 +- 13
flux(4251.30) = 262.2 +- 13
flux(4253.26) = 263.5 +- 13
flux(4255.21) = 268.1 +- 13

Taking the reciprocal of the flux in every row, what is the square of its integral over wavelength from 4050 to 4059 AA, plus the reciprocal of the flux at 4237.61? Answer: 0.0047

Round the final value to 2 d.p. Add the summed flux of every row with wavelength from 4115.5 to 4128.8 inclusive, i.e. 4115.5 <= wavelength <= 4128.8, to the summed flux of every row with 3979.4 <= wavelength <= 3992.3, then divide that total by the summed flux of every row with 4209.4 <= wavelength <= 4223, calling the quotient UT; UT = 2.01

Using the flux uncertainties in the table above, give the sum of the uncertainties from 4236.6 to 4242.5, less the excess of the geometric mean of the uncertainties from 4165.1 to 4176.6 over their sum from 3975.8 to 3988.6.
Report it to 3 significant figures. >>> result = 140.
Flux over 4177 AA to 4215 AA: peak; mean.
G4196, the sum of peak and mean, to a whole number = 576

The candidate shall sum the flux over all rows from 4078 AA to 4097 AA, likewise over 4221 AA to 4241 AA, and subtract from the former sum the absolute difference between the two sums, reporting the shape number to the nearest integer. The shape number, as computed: 2623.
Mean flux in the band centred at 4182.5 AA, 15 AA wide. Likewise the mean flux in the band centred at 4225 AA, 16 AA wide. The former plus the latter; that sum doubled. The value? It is 1076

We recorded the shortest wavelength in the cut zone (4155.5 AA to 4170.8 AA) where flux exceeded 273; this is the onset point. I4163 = 4158.35 AA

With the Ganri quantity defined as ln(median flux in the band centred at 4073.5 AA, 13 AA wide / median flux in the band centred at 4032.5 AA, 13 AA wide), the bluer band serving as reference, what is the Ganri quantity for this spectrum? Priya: -0.02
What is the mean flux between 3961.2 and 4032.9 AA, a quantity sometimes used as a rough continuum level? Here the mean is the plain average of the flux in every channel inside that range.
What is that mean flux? 252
